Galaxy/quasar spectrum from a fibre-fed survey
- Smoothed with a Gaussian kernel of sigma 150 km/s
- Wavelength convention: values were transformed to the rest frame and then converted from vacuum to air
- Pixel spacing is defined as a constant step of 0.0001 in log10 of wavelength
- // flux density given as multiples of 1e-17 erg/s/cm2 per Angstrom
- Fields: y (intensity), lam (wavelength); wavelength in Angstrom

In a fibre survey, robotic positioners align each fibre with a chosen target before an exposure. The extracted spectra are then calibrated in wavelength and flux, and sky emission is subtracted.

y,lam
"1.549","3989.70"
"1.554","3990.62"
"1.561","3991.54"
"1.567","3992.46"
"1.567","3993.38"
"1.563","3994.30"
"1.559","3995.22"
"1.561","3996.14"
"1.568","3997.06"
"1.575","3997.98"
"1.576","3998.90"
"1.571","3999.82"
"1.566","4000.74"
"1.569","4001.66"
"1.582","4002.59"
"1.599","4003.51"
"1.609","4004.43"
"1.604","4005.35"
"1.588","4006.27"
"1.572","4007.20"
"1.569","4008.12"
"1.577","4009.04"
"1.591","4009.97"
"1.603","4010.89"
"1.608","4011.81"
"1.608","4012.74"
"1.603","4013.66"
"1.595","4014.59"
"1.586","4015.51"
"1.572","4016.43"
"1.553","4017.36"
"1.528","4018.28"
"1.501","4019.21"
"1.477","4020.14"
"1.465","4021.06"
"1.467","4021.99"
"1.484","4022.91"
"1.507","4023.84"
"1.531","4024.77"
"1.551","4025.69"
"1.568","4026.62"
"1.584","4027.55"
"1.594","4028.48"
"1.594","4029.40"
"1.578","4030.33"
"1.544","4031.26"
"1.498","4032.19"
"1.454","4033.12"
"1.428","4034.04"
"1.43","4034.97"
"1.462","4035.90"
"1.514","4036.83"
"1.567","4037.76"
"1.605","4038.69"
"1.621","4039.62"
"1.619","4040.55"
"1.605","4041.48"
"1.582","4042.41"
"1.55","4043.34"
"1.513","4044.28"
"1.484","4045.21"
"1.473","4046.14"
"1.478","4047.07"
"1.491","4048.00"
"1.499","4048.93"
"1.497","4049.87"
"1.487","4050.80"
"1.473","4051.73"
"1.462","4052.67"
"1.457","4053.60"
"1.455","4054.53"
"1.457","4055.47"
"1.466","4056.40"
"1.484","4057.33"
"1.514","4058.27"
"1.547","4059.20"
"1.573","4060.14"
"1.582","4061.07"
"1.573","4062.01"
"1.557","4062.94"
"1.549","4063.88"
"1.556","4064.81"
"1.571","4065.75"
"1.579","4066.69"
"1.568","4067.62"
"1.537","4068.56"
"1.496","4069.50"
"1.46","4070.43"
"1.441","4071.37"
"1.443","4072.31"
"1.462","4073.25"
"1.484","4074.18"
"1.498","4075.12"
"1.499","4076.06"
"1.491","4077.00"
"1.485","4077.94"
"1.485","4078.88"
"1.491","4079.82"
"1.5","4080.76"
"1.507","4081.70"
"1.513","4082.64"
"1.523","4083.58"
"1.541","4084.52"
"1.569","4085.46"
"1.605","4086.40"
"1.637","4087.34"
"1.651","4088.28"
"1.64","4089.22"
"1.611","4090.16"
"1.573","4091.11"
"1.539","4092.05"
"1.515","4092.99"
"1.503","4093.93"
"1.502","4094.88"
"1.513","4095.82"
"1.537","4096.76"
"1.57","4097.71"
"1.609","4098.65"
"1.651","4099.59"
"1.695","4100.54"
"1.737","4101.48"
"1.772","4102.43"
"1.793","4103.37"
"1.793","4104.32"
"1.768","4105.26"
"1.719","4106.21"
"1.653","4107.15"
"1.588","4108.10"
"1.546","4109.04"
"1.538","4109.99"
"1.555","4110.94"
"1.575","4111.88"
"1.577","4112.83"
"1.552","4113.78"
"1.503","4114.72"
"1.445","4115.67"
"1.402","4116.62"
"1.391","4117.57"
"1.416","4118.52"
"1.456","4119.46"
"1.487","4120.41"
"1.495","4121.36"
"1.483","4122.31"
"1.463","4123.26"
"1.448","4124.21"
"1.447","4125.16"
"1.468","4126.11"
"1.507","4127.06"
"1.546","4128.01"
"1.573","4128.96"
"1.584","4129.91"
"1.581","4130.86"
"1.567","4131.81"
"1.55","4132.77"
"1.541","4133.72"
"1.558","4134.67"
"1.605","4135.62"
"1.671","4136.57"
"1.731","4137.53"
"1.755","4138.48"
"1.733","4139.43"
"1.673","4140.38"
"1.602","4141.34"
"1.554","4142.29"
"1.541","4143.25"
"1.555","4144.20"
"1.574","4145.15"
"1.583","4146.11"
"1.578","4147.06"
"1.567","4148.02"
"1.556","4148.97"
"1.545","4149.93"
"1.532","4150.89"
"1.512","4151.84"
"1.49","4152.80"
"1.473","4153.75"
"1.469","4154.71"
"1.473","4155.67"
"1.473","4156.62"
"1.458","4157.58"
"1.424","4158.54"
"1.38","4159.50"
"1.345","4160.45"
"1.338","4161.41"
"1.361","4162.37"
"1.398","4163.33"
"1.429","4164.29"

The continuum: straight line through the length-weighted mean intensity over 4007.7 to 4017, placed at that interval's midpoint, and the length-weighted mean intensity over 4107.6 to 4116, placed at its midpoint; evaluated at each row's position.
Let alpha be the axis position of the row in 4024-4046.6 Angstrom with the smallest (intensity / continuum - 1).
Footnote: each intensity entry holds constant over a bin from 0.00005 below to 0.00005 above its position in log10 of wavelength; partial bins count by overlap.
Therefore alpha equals 4034.04 Angstrom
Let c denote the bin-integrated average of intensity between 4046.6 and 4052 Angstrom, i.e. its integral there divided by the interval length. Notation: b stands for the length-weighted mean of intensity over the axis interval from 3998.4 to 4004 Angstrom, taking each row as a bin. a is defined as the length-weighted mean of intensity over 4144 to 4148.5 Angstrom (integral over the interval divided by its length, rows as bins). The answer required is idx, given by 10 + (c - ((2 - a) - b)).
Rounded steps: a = 1.57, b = 1.58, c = 1.49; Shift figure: 12.6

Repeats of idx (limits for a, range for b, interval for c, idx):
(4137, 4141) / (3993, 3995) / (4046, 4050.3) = 12.8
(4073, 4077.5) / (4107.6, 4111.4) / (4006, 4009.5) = 12.6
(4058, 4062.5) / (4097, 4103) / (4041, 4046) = 12.8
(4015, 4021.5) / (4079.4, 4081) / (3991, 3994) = 12.6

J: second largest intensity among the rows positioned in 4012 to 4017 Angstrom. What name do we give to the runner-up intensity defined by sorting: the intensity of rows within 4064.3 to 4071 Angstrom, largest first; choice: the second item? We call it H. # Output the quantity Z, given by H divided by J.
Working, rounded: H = 1.571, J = 1.603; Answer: 0.98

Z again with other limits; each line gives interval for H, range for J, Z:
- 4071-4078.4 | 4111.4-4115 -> 0.95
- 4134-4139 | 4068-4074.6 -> 1.16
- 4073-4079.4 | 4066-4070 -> 0.96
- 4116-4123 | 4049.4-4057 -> 1.00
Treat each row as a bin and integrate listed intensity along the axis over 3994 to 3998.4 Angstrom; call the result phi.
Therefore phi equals 6.9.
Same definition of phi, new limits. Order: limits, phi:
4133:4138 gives 8.1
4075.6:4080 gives 6.6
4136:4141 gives 8.5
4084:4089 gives 8.0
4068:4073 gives 7.4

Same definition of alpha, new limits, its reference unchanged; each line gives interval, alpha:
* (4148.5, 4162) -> 4161.41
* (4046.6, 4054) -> 4053.60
